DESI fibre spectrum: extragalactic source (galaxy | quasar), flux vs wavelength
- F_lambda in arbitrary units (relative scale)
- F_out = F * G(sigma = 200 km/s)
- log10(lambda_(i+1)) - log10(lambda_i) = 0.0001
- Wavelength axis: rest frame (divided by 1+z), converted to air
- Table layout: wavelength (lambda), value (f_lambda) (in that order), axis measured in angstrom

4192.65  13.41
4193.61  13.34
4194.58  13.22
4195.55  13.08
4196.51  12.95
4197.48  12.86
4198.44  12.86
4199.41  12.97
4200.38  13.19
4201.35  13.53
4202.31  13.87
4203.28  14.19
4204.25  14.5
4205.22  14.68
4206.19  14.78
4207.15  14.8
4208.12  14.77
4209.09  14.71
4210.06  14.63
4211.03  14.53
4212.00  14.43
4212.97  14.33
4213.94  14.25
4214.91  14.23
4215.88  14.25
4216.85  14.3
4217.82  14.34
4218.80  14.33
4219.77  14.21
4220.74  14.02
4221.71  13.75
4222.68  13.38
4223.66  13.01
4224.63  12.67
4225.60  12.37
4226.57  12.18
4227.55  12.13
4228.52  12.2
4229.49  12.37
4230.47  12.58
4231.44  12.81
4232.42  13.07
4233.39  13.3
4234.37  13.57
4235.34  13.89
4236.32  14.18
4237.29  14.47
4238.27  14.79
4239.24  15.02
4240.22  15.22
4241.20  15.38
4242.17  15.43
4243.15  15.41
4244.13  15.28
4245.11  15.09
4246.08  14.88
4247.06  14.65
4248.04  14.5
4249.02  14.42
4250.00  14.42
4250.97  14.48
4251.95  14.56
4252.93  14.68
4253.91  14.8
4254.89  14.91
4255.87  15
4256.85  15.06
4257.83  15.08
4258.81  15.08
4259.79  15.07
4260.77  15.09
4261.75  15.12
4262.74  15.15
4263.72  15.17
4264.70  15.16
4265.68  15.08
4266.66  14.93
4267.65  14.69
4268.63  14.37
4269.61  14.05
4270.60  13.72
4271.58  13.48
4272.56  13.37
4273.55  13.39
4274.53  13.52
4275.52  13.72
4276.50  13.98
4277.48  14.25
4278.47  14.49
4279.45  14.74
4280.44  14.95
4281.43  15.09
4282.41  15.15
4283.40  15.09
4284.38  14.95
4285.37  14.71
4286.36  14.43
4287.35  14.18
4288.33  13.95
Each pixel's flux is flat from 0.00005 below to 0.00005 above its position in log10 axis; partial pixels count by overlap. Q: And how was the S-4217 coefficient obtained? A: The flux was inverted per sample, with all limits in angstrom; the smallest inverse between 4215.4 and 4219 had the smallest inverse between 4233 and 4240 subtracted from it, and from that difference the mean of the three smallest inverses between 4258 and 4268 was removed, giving -0.0628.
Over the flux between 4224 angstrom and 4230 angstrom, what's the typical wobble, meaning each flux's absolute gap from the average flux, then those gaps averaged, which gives 0.15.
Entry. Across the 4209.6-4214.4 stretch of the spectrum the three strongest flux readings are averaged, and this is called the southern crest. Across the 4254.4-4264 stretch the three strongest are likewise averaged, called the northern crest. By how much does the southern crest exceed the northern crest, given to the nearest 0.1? -0.6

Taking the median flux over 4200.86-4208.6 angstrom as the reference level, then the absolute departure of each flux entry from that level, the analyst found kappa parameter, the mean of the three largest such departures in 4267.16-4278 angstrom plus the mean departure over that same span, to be 1.9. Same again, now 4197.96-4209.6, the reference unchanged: 2.2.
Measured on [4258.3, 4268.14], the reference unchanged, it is 1.0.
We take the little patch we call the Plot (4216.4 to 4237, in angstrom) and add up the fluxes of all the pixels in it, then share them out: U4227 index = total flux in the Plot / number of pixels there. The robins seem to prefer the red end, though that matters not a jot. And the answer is 13.3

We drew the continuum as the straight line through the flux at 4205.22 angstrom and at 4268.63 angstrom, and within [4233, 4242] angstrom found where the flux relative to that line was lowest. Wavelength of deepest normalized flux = 4233.39 angstrom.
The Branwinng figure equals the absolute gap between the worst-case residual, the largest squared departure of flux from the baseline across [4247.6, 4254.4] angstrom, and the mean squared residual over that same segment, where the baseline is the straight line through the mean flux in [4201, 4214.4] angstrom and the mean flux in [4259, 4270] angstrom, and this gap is 0.06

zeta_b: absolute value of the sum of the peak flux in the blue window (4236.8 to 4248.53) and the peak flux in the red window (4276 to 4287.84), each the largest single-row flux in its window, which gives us 30.6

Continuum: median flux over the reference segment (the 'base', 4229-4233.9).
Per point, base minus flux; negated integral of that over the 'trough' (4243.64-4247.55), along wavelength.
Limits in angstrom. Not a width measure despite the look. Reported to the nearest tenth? 8.5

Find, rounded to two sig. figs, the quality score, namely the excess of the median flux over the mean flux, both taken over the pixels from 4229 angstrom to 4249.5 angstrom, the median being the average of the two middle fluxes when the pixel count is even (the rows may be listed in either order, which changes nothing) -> 0.20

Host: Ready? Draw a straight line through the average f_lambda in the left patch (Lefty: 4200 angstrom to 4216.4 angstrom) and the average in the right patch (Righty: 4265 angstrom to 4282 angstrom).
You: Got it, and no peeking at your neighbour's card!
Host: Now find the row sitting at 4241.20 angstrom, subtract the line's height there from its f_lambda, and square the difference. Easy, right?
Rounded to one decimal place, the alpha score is 1.2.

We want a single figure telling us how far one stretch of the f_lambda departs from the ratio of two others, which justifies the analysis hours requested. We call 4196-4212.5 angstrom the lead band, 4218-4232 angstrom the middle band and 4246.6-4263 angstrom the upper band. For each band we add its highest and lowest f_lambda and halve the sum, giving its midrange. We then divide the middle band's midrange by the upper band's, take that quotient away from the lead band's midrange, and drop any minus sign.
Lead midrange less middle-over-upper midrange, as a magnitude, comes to 12.9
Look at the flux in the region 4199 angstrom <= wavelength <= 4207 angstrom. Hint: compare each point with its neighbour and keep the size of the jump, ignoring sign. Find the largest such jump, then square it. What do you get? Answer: 0.12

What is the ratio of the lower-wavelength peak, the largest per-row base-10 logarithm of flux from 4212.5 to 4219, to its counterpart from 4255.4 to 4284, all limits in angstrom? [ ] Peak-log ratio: 0.979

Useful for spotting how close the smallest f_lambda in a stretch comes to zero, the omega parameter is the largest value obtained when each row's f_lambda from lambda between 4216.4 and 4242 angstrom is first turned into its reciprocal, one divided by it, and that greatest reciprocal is 0.0824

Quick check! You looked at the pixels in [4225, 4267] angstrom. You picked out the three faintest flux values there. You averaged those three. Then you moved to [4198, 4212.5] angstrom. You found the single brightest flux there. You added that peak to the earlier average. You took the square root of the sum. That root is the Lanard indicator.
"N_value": 5.19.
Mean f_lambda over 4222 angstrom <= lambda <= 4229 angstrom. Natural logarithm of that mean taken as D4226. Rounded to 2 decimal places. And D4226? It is 2.53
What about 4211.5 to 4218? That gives 2.66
